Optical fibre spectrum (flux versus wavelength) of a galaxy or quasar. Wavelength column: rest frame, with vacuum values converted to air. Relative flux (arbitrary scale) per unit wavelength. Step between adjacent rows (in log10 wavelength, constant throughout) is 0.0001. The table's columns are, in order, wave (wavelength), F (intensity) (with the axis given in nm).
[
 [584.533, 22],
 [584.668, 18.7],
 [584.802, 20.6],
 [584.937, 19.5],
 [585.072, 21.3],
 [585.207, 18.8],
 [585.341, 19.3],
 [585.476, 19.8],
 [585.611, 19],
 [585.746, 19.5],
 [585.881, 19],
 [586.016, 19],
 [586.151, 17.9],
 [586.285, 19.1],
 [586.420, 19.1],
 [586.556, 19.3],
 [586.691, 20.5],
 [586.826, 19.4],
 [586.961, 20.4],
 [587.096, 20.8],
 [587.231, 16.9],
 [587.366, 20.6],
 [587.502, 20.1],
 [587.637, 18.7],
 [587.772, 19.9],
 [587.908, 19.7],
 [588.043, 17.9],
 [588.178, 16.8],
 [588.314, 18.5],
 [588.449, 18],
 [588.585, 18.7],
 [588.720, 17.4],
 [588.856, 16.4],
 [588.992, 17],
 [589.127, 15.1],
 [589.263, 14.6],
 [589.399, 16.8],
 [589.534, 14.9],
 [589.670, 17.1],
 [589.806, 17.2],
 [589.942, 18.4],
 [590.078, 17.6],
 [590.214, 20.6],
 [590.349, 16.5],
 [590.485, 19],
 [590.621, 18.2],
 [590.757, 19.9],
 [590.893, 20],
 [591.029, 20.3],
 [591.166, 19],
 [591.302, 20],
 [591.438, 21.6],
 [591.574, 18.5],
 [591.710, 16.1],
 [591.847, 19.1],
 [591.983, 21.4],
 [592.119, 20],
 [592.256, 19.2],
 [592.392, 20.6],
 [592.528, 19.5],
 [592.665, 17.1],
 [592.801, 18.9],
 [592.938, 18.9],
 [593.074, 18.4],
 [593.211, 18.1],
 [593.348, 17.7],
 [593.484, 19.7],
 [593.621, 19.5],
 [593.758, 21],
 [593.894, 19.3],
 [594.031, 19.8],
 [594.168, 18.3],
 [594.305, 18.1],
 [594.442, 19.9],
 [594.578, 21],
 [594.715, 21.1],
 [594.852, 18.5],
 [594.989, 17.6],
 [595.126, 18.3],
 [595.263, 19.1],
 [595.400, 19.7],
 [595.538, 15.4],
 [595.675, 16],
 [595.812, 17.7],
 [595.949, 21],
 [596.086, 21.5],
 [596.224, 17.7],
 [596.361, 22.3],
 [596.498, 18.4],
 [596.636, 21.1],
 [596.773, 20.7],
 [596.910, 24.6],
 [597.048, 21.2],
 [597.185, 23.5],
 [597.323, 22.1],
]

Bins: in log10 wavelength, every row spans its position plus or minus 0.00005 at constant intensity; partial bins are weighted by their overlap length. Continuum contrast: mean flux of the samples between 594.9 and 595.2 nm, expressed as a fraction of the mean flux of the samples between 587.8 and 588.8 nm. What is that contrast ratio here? 0.99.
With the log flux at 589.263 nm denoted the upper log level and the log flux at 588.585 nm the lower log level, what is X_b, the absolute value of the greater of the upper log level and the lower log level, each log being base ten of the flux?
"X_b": 1.27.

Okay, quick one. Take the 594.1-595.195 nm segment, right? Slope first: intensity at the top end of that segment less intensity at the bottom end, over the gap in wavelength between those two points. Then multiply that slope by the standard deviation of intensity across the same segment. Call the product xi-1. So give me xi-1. 0.0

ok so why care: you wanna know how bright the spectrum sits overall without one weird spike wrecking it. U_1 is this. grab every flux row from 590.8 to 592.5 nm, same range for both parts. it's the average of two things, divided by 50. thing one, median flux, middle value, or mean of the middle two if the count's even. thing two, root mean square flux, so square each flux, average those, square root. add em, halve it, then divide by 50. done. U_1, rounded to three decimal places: 0.397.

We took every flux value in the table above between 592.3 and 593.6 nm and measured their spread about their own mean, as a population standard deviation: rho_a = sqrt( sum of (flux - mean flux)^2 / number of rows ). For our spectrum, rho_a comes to 1.0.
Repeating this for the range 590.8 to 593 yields 1.4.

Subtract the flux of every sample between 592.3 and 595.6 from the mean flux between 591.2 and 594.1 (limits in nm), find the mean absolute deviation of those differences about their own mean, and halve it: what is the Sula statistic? 0.52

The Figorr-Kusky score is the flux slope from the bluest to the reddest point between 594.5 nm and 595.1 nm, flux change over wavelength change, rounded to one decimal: -8.3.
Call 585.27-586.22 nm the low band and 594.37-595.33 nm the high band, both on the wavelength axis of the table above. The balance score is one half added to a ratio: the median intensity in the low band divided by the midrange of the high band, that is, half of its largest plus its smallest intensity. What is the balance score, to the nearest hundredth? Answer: 1.48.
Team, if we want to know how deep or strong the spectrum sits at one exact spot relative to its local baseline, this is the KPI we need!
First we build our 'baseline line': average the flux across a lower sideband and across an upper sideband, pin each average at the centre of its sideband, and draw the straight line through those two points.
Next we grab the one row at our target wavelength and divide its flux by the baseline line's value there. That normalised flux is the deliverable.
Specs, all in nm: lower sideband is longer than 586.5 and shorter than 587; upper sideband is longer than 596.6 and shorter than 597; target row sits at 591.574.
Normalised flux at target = 0.88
